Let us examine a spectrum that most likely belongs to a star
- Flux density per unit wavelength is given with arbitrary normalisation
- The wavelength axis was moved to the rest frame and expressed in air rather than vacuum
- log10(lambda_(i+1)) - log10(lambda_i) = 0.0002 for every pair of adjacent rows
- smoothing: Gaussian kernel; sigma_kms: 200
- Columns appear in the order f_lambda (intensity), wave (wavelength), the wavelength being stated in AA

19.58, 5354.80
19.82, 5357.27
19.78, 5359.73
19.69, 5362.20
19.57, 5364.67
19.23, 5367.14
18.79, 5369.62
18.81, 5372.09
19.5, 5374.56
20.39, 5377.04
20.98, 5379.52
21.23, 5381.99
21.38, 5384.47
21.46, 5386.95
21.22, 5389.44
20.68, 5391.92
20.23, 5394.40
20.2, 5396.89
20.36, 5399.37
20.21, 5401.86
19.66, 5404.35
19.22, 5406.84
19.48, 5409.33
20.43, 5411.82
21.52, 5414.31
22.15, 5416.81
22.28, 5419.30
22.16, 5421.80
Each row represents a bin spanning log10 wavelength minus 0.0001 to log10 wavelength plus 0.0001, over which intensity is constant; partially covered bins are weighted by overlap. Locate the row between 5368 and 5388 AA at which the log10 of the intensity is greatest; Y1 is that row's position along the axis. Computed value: 5386.95 AA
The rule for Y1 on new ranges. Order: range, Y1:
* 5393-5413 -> 5411.82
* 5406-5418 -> 5416.81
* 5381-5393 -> 5386.95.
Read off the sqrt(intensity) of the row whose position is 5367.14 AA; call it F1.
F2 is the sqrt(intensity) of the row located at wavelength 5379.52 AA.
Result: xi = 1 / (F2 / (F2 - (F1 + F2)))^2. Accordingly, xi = 0.92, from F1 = 4.39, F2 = 4.58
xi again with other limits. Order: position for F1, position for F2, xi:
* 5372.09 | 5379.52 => 0.90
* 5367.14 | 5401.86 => 0.95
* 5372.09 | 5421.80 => 0.85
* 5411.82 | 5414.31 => 0.95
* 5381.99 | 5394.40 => 1.05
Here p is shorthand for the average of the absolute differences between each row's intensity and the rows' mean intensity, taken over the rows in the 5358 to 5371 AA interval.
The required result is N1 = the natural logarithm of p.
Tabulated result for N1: -1.13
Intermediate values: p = 0.32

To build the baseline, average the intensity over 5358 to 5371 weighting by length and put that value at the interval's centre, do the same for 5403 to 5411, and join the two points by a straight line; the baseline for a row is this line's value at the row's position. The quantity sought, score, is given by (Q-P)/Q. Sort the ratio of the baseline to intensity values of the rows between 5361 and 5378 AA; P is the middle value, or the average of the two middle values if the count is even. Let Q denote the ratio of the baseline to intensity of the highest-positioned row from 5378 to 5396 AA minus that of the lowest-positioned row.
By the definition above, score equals -27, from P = 0.997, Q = 0.04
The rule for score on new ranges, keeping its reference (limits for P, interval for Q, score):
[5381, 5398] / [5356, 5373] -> -16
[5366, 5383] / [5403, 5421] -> 10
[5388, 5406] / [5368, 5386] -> 9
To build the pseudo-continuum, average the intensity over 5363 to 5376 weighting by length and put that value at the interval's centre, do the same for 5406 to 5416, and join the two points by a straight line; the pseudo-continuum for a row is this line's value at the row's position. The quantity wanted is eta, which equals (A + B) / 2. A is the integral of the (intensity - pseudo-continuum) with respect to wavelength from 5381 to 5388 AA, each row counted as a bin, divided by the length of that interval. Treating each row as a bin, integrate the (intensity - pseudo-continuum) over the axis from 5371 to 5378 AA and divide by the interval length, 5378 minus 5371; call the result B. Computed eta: 1.0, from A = 1.8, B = 0.2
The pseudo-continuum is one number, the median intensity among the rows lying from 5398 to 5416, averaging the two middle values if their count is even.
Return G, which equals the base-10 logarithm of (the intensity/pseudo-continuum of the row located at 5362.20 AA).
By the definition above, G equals -0.011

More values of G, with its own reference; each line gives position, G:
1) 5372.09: -0.031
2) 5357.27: -0.008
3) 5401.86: 0.000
